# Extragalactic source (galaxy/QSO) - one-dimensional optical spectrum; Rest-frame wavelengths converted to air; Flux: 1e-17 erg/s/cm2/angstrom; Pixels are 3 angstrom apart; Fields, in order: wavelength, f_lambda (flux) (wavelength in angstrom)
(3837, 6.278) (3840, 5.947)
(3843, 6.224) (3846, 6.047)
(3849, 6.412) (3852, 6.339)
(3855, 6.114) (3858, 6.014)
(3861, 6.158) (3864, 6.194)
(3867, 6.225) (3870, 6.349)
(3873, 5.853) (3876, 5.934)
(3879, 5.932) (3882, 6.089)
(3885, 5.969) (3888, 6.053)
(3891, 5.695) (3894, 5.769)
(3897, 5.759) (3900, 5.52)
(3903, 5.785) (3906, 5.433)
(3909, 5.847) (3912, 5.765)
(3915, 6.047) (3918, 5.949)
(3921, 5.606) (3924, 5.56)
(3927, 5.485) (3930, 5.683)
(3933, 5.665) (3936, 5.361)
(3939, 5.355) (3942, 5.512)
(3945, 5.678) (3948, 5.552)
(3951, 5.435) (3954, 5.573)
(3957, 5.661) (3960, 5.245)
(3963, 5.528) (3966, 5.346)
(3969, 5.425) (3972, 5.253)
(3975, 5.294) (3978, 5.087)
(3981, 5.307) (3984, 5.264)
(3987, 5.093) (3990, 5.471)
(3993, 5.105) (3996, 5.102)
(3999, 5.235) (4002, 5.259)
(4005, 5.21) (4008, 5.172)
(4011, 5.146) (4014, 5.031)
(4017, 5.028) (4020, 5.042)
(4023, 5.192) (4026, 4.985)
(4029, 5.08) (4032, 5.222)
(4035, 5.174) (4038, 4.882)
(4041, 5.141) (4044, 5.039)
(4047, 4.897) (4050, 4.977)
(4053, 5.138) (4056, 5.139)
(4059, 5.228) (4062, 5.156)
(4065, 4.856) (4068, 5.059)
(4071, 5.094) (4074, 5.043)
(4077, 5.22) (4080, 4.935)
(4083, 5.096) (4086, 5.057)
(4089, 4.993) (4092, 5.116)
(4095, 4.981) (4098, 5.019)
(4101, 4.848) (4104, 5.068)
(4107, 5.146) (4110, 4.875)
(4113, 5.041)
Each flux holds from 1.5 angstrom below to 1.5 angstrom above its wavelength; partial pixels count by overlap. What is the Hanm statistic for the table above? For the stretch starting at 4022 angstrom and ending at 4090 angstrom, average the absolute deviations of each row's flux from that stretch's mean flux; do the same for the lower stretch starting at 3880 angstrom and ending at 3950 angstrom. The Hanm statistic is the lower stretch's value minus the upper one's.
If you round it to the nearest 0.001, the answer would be 0.085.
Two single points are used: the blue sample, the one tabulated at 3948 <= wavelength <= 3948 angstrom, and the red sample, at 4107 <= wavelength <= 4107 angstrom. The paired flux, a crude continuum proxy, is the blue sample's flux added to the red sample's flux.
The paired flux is 10.7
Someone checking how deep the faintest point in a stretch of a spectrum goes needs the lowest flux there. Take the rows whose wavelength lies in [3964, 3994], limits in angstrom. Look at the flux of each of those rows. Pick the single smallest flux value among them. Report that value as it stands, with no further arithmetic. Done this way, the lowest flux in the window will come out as 5.087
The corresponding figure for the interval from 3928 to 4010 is 5.087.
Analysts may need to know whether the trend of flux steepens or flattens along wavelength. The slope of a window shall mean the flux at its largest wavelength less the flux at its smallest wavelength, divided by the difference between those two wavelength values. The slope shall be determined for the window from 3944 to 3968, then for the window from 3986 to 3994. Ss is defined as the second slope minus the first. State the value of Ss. 0.018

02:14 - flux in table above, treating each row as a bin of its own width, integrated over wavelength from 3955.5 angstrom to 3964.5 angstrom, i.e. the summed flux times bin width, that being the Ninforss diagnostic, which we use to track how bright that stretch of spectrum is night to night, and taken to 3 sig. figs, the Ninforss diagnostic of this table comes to 49.3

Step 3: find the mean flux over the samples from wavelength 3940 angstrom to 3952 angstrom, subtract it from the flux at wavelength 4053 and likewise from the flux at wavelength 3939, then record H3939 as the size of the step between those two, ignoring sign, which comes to 0.22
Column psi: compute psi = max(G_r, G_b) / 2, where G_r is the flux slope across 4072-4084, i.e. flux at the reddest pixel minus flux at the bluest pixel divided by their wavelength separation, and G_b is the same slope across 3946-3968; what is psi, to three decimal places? 0.003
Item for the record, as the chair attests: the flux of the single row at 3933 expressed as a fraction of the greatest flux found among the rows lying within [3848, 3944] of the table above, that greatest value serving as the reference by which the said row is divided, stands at 0.883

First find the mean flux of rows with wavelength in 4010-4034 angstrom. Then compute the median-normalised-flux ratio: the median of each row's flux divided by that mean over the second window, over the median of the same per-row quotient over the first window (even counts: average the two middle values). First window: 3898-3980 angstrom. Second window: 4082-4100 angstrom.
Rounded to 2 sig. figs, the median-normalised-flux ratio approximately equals 0.91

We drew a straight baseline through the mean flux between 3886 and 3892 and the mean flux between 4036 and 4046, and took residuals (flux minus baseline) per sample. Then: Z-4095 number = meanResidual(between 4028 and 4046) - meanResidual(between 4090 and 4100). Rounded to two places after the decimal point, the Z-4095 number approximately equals -0.28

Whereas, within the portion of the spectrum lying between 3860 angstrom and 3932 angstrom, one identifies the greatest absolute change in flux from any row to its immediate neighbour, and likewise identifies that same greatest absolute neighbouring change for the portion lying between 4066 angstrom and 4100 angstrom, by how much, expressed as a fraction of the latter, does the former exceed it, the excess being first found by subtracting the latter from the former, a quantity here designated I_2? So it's 0.74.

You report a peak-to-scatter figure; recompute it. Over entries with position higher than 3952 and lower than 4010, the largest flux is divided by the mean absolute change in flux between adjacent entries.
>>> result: 35.2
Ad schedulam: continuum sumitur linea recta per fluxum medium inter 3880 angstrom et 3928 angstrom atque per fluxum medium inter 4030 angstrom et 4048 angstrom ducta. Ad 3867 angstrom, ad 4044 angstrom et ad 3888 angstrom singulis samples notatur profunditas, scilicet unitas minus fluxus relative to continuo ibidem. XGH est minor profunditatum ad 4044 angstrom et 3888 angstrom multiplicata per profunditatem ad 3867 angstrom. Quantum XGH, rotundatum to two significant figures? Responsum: 0.0014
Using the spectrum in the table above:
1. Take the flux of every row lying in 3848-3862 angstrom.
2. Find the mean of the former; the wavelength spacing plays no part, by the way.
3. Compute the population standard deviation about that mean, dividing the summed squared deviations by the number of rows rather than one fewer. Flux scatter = 0.15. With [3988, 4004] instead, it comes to 0.13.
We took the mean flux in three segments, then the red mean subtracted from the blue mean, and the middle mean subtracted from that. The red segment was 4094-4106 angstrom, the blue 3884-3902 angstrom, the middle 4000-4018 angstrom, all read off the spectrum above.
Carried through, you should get -4.3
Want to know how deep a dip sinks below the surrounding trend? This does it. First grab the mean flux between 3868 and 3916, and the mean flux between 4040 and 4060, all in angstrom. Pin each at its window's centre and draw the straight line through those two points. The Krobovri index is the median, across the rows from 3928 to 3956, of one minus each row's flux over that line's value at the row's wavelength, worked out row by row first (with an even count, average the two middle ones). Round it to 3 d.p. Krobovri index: 0.006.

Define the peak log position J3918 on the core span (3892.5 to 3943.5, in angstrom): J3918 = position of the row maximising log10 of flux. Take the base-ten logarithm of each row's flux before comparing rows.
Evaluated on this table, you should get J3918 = 3915 angstrom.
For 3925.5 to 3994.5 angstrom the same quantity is 3930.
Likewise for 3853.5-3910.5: 3870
